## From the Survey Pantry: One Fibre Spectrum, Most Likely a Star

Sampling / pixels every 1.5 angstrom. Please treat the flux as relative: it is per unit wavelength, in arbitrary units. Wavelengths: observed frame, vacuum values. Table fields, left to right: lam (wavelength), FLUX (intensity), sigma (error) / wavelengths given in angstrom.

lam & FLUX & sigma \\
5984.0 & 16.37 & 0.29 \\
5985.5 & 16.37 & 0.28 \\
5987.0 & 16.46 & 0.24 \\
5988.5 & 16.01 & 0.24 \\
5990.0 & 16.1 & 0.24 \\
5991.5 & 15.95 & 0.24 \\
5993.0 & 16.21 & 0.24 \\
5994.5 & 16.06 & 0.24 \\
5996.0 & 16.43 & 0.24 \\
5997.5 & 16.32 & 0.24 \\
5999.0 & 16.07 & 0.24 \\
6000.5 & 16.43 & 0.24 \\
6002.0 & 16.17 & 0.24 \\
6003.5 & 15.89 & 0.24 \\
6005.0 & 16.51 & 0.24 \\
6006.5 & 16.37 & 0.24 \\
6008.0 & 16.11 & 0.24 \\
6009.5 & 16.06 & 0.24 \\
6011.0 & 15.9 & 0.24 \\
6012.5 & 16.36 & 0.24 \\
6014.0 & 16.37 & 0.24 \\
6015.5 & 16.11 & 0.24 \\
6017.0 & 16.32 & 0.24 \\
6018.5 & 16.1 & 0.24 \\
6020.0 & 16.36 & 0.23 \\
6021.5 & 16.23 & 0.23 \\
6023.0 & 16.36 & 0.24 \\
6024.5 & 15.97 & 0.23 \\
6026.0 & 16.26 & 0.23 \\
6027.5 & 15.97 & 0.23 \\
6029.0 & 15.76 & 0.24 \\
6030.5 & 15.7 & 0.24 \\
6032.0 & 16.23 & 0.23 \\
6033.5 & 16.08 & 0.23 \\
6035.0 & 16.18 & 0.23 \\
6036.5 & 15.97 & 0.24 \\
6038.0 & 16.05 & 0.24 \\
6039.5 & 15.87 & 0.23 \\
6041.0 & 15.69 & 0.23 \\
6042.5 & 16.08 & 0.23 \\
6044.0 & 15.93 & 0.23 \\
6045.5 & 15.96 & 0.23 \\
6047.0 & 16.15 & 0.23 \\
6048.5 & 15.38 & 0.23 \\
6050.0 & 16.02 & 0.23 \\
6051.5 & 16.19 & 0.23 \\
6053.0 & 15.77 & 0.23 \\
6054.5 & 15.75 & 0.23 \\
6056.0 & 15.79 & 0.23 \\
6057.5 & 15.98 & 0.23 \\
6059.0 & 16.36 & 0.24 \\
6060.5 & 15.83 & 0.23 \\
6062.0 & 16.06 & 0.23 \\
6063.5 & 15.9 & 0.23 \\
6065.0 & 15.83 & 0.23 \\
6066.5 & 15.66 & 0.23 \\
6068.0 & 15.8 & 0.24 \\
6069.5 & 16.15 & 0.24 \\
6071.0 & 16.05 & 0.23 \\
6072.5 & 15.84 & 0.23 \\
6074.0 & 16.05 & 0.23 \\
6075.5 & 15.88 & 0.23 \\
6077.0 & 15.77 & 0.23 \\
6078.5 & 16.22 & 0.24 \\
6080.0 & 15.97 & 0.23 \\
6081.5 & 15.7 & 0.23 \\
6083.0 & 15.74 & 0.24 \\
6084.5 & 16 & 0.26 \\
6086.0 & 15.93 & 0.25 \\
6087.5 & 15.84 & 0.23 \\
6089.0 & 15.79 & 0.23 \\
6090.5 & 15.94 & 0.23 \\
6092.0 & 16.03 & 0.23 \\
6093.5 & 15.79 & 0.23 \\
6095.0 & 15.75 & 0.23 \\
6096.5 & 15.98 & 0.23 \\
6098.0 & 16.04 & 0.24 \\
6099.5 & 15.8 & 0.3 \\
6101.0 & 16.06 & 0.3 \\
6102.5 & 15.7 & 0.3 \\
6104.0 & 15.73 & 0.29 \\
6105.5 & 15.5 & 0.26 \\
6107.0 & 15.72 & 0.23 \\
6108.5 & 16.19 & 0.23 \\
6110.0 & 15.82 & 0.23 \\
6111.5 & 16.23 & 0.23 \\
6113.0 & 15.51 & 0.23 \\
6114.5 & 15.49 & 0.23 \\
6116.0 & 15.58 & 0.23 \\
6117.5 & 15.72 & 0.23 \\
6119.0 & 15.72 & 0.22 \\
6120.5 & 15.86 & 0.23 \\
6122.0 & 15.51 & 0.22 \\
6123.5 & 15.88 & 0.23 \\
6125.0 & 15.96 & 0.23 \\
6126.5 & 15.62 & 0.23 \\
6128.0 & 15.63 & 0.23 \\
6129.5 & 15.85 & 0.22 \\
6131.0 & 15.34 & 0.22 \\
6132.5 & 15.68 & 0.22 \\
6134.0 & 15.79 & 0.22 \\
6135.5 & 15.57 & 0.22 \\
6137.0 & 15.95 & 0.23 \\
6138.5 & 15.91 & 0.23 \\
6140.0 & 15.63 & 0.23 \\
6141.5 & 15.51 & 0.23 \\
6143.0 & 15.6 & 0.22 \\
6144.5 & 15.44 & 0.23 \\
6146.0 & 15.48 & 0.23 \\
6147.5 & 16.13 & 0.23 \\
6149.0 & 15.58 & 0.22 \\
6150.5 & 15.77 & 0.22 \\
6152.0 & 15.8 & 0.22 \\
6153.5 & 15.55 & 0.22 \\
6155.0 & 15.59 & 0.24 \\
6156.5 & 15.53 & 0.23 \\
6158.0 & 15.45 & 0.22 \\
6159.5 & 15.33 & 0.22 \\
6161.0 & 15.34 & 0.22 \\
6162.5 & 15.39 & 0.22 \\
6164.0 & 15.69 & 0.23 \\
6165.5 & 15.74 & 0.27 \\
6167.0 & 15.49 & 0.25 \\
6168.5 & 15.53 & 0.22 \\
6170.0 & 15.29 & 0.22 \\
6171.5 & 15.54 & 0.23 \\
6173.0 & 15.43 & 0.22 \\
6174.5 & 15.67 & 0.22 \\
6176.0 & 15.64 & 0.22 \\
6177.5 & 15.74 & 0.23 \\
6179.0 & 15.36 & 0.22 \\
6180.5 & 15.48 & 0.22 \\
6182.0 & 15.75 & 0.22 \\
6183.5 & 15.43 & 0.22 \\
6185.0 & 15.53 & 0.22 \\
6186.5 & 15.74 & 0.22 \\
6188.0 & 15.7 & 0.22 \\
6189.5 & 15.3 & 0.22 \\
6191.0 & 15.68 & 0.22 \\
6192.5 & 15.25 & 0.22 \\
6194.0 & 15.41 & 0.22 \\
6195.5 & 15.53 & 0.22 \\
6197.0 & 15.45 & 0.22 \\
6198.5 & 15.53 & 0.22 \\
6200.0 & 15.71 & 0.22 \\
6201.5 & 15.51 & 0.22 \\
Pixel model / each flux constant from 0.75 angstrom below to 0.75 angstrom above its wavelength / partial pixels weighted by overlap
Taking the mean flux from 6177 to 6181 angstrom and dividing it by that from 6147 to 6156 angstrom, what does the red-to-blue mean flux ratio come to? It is 0.987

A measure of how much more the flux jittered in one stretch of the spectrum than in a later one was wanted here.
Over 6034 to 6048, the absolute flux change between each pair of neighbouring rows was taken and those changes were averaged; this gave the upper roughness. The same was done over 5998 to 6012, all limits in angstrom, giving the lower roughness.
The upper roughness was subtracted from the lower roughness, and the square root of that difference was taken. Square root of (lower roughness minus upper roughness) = 0.300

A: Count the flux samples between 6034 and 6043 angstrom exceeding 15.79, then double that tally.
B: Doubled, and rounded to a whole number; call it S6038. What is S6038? 10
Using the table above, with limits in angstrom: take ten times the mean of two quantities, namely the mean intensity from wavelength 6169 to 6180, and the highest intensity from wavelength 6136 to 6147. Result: 157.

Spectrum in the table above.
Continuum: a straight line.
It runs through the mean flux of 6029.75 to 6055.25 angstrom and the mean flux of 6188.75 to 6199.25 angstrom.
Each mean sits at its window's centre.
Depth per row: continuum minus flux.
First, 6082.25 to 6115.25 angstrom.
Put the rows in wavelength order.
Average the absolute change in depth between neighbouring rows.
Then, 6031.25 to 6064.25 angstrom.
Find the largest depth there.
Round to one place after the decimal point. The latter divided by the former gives 2.5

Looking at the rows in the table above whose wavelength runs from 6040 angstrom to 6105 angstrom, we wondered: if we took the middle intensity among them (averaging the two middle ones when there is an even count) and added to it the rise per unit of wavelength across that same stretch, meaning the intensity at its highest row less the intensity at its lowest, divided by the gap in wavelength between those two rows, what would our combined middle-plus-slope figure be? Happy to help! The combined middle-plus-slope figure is 15.9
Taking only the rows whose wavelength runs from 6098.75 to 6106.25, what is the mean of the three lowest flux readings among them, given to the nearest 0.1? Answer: 15.6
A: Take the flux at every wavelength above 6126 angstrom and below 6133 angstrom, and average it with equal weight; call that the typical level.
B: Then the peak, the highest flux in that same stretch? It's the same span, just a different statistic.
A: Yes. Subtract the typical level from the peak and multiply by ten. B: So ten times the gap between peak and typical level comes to 2.3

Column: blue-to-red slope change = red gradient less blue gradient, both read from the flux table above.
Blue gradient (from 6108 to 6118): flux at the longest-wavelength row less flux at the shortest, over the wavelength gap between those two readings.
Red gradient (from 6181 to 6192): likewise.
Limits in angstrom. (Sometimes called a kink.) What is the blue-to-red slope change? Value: 0.044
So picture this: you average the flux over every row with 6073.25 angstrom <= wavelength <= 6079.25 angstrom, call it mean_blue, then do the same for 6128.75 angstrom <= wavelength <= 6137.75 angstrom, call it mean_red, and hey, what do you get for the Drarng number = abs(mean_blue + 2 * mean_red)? 47.4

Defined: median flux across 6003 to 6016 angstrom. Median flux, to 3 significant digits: 16.1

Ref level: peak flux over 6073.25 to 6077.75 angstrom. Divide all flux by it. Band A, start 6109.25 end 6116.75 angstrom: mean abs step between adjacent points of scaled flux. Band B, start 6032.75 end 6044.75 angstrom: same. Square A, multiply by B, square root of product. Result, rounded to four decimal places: 0.0021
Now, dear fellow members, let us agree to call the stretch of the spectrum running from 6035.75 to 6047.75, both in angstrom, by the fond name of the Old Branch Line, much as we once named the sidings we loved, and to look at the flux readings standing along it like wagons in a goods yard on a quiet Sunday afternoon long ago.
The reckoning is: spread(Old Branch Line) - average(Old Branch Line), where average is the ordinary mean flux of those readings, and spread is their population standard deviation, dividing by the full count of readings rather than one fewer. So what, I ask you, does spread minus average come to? -15.8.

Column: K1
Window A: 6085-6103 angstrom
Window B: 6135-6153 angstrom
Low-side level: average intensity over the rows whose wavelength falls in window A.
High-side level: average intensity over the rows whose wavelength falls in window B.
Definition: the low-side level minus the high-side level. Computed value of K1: 0.19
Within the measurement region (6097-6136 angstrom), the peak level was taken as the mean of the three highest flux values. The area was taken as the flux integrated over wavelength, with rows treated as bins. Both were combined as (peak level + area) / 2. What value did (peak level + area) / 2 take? 315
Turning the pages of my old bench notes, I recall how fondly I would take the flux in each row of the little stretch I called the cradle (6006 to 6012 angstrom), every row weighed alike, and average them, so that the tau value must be 16.11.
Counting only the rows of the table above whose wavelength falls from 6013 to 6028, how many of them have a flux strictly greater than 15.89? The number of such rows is 10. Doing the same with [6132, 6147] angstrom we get 2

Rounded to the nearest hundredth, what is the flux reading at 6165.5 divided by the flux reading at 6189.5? 1.03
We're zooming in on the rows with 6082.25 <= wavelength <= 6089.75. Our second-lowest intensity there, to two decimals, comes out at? 15.79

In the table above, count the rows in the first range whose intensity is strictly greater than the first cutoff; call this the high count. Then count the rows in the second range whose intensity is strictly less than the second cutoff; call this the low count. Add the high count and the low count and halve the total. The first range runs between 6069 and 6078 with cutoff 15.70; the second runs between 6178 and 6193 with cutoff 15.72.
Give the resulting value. 7.0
